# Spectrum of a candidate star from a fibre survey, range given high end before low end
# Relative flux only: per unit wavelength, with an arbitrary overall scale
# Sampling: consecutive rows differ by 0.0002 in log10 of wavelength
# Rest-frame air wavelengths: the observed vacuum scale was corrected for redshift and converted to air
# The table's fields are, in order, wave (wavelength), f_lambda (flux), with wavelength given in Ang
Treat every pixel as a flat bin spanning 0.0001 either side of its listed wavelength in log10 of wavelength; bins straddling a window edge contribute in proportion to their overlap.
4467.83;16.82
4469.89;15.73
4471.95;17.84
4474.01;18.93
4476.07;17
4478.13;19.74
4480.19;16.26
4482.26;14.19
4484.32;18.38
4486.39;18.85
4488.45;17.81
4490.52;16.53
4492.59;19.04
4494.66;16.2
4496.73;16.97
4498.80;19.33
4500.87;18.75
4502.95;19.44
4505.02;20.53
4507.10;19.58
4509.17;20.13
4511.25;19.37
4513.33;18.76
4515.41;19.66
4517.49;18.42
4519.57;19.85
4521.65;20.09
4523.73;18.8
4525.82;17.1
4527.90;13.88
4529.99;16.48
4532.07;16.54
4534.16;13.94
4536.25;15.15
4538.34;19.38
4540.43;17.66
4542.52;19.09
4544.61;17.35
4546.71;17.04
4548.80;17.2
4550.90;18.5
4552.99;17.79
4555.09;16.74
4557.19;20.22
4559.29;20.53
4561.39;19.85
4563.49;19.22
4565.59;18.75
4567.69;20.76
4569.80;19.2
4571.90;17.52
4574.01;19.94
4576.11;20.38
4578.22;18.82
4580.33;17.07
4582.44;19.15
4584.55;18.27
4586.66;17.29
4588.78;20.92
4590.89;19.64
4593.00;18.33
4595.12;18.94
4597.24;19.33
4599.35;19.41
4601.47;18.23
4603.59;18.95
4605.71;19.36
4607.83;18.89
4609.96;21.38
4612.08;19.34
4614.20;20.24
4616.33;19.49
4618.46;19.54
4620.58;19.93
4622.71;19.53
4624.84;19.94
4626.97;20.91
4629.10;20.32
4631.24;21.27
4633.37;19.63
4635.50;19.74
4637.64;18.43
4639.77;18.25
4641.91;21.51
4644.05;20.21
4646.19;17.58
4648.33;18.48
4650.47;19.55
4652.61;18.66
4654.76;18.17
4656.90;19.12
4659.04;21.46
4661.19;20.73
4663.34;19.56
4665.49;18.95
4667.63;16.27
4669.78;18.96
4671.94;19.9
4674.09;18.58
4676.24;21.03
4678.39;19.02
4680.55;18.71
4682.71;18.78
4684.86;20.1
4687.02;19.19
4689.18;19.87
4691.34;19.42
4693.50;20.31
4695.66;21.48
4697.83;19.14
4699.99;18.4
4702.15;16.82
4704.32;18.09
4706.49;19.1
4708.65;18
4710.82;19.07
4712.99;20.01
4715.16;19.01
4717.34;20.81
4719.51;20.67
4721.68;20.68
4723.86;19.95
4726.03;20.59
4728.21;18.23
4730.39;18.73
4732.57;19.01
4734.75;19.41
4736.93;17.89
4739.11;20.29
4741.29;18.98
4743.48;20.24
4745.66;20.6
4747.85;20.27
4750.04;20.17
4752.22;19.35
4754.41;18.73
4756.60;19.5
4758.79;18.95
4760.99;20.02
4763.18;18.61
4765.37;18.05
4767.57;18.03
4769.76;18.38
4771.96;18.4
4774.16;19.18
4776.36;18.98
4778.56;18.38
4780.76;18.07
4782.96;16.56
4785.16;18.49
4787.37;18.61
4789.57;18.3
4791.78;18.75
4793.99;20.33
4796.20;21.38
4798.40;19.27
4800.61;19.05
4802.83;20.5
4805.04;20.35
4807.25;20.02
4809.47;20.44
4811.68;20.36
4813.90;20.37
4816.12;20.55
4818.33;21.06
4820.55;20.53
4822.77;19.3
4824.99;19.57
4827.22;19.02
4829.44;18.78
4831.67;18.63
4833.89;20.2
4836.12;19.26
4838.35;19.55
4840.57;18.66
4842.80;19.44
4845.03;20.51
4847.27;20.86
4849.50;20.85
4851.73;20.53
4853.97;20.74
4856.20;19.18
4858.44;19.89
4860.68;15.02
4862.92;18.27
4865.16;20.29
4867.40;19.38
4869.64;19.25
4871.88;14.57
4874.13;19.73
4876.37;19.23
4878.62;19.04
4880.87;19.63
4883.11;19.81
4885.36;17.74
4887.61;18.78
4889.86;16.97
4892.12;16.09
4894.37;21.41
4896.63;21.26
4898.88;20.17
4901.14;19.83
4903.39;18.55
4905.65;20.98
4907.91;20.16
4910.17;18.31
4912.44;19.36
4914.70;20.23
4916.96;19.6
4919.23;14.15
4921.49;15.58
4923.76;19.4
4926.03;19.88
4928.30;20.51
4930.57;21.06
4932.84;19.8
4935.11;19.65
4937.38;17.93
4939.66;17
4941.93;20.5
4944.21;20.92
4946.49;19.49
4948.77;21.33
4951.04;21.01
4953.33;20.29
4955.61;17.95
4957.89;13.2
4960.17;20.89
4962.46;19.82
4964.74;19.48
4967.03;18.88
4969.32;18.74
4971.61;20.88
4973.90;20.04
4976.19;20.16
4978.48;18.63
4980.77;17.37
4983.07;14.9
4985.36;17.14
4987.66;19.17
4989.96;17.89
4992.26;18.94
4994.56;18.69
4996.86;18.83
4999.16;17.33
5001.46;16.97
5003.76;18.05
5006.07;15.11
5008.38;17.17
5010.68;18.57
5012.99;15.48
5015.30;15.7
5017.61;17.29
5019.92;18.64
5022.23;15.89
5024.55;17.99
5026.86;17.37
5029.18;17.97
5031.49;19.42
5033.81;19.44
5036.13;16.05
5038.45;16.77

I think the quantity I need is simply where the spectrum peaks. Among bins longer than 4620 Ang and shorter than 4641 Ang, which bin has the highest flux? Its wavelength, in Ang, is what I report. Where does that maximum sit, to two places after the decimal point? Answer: 4631.24 Ang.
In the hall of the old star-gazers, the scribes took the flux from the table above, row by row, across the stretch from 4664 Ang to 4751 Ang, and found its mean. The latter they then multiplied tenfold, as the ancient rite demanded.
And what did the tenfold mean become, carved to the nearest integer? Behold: 194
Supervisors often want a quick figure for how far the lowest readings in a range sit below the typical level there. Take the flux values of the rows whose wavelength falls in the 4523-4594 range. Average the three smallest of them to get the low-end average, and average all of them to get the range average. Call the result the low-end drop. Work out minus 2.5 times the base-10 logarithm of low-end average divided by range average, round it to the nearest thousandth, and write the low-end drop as 0.260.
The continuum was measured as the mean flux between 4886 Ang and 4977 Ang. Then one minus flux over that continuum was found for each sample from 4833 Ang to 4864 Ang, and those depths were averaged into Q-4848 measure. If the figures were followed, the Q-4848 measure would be -0.013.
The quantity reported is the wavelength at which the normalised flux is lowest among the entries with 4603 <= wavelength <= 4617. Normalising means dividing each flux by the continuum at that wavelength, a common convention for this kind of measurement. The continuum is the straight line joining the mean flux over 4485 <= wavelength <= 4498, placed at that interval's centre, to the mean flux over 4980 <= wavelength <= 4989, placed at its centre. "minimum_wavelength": 4607.83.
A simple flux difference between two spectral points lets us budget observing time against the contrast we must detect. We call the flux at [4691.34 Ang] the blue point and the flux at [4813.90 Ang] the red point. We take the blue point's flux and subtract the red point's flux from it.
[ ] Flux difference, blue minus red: -1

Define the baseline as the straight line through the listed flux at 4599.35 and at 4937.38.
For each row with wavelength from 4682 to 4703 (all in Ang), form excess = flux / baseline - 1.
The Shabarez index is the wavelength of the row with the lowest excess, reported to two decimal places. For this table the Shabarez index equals 4702.15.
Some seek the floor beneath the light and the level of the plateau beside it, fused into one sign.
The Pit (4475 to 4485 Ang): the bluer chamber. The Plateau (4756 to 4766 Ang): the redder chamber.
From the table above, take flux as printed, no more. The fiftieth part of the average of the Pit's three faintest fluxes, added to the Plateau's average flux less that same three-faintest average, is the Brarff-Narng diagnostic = 3.5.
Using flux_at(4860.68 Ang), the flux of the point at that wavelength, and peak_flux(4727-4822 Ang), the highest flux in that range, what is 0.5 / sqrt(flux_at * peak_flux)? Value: 0.0279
